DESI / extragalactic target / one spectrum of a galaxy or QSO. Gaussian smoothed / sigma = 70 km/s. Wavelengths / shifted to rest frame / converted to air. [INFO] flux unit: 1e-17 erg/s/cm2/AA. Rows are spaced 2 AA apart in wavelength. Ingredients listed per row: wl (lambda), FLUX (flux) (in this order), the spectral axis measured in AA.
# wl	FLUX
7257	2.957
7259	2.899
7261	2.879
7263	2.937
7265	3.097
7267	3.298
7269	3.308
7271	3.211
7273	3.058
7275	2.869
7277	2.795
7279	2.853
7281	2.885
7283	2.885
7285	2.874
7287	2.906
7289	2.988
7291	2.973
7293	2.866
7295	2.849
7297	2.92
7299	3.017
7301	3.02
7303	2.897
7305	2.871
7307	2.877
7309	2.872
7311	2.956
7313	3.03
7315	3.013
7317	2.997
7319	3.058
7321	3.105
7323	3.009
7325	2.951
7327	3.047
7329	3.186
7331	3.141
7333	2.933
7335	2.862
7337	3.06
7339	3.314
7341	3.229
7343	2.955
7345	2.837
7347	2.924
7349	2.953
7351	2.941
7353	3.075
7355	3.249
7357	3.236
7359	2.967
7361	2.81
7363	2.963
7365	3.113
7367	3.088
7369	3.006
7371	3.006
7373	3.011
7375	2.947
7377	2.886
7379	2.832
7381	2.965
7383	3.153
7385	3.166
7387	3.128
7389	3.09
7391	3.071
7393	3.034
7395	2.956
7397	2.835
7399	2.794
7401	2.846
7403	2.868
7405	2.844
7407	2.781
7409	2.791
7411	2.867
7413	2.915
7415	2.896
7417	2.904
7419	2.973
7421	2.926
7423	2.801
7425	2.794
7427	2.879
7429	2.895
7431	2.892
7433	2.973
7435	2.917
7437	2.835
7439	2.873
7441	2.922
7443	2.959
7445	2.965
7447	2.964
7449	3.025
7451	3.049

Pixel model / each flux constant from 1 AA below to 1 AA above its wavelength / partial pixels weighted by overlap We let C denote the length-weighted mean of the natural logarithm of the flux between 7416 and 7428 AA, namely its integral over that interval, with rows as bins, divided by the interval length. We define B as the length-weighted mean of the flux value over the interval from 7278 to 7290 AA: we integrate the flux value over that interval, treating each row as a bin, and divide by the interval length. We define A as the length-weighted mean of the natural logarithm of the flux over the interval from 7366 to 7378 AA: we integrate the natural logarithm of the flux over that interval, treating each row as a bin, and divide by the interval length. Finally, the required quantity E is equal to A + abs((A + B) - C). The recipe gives 4.03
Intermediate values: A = 1.10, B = 2.90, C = 1.06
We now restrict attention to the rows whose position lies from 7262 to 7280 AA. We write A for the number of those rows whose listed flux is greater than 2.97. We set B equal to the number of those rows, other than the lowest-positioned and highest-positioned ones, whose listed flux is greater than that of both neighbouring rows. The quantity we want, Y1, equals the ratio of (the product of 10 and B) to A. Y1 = 2.0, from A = 5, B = 1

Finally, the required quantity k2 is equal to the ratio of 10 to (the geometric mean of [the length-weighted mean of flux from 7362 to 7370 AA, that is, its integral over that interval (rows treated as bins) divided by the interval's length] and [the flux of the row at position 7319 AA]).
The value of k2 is 3.28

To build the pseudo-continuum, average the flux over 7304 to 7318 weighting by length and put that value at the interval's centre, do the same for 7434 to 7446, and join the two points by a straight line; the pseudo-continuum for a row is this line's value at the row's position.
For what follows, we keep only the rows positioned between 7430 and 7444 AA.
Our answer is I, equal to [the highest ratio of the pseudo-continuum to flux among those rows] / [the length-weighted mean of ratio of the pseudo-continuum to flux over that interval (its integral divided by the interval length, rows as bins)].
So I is 1.03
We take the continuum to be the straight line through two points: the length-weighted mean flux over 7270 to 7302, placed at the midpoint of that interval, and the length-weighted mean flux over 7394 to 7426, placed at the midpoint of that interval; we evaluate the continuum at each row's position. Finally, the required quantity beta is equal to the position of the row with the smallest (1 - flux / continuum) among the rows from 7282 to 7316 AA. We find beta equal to 7313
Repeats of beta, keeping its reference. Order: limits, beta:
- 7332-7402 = 7339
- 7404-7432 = 7419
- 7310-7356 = 7339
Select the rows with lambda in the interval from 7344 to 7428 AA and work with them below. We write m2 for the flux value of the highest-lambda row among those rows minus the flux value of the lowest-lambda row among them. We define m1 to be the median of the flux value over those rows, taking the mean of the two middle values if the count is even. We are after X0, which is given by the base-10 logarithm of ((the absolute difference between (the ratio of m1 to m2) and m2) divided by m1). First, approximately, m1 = 2.94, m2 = 0.0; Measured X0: 1.38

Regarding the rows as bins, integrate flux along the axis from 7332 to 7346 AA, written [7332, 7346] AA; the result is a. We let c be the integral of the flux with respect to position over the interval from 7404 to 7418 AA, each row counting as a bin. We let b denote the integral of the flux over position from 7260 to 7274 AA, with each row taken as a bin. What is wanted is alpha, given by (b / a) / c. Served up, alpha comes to 0.0257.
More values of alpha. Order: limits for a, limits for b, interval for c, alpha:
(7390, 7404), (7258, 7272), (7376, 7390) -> 0.0250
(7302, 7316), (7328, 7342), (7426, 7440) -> 0.0261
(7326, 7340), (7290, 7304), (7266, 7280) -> 0.0223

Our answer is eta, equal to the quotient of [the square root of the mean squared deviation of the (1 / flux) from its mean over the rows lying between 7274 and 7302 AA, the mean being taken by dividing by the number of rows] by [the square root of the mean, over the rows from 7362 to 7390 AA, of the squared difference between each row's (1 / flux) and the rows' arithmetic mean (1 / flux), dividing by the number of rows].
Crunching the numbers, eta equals 0.71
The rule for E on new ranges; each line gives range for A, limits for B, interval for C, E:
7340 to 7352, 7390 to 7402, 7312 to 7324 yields 3.99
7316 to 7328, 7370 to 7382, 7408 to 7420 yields 4.10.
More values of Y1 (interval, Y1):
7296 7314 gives 6.7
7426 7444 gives 20.0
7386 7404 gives 0.0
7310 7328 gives 2.9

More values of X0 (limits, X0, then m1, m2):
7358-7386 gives 0.70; 2.99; 0.2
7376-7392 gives 0.73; 3.08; 0.2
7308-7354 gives 0.69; 3.01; 0.2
